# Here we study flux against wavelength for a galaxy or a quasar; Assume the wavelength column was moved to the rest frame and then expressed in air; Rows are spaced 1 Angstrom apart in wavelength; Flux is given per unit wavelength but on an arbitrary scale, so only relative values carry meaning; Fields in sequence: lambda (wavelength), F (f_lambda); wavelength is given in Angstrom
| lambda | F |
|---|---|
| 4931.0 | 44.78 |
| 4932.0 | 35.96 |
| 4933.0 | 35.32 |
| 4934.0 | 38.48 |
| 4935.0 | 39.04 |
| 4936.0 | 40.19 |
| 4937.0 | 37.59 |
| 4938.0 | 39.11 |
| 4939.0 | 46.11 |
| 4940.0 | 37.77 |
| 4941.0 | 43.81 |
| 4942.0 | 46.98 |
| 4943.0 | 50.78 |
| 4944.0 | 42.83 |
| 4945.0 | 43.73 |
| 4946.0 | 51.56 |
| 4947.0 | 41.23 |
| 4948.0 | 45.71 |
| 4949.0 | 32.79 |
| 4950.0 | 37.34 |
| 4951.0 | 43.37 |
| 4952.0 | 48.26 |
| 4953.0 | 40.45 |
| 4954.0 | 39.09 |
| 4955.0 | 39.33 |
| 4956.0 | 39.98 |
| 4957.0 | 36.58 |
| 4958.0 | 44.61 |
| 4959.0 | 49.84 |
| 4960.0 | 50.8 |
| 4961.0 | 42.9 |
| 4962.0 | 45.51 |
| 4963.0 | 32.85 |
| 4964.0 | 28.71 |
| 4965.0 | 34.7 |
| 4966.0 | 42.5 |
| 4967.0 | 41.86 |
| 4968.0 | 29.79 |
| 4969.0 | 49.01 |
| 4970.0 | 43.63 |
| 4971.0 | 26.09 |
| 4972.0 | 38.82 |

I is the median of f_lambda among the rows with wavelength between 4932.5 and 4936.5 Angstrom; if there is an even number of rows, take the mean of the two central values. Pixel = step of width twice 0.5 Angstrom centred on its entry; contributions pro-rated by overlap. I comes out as 39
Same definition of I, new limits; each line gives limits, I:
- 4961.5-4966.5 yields 35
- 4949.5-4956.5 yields 40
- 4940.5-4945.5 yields 44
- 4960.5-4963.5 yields 43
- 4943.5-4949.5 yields 43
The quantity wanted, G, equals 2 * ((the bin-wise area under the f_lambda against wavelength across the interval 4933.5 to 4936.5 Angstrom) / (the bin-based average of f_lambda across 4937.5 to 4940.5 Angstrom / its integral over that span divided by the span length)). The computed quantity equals 5.74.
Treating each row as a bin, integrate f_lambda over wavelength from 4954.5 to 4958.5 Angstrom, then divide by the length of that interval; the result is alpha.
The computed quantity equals 40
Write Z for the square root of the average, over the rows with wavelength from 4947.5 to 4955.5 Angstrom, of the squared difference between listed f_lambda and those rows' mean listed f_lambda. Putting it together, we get 5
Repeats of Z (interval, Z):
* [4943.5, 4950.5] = 6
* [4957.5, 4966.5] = 7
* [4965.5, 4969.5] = 7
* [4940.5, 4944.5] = 3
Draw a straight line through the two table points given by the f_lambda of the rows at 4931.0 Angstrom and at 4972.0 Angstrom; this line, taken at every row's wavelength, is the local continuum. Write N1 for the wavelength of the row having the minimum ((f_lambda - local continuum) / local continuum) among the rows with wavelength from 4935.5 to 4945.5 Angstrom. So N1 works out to 4937.0 Angstrom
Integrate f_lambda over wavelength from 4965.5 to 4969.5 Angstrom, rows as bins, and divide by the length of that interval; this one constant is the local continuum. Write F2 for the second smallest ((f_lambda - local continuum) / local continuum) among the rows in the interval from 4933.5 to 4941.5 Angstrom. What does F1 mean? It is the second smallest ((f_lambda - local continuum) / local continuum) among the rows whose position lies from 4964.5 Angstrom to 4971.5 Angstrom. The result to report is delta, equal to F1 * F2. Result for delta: 0.020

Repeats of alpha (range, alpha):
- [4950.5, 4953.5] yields 44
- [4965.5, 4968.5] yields 38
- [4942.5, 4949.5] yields 44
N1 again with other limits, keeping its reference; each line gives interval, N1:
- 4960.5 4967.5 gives 4964.0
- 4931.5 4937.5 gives 4933.0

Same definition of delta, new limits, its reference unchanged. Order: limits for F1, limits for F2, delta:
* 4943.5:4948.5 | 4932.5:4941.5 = -0.004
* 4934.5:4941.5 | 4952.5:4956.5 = 0.003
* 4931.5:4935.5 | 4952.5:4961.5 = 0.005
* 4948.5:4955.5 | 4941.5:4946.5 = -0.006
